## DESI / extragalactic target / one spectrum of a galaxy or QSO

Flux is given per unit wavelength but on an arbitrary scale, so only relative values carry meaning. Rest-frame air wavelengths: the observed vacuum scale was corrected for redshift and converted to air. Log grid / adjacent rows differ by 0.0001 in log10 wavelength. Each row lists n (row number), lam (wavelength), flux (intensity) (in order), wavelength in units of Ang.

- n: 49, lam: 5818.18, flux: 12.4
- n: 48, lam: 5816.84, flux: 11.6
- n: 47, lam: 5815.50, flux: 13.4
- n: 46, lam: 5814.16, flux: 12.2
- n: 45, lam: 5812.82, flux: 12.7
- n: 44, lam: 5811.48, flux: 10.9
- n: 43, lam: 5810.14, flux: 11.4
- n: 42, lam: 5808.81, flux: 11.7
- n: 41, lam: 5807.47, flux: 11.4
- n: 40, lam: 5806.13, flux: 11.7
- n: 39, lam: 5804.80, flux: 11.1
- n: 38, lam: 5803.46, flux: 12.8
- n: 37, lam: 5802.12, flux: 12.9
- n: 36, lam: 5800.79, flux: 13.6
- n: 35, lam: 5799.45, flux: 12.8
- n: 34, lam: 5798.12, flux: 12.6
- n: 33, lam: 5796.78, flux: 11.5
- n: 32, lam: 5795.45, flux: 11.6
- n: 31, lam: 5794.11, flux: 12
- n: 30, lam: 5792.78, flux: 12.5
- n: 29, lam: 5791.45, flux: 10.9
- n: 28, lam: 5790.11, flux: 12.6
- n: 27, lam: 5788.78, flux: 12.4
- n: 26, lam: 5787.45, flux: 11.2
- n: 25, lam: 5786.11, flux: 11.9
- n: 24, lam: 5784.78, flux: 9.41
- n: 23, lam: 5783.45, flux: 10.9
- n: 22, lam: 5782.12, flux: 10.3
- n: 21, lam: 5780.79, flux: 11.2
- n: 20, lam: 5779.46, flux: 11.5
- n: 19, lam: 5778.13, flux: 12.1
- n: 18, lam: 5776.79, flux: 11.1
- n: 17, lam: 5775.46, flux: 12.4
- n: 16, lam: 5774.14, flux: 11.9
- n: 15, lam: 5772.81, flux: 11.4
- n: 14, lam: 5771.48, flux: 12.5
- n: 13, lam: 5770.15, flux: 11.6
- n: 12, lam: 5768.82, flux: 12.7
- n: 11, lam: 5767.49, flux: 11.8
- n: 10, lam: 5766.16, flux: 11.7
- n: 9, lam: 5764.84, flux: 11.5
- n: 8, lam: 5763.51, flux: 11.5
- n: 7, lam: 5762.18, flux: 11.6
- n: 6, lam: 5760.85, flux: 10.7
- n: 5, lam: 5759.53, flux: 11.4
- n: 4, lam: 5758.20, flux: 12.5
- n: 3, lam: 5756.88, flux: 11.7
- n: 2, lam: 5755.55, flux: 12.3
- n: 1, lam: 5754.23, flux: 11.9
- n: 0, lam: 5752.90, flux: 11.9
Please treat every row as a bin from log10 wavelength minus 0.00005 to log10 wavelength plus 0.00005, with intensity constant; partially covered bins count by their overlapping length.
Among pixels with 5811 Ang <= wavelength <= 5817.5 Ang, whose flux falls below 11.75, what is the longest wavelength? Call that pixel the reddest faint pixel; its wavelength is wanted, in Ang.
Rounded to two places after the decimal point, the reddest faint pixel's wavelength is 5816.84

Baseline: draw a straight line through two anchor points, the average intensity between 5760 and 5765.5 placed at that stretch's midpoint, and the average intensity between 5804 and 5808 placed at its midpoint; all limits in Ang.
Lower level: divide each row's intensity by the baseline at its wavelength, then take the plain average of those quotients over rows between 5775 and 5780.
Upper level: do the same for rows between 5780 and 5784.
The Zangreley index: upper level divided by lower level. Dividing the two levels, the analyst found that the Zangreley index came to 0.92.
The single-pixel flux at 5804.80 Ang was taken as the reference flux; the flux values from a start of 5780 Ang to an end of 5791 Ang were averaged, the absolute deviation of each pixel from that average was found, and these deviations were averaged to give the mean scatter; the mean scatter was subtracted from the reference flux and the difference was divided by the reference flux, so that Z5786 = 0.928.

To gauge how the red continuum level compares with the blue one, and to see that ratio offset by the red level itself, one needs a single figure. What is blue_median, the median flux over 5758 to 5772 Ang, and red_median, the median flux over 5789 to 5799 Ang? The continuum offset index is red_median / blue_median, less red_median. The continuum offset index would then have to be -11.0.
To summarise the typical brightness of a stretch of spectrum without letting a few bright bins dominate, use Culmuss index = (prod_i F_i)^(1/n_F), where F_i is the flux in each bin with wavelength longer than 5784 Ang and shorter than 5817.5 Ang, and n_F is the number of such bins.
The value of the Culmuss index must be 11.9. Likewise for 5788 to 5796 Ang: 12.0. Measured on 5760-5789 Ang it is 11.5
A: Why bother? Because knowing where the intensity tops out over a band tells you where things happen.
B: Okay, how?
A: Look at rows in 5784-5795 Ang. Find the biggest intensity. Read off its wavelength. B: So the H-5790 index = 5790.11 Ang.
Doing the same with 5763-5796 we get 5768.82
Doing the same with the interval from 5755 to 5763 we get 5758.20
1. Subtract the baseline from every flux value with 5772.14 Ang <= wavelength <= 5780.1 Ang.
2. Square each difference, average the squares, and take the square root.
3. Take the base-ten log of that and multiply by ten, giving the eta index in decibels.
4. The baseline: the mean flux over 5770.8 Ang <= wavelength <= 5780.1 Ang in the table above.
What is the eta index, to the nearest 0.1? -3.4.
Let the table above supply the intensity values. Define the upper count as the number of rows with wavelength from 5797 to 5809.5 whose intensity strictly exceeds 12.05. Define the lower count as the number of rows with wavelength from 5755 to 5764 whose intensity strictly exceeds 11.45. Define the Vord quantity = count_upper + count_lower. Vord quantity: 10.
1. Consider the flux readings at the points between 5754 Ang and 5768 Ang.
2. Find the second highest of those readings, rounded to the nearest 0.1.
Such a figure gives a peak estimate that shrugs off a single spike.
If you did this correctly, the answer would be 12.3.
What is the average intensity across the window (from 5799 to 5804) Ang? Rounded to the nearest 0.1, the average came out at 13.0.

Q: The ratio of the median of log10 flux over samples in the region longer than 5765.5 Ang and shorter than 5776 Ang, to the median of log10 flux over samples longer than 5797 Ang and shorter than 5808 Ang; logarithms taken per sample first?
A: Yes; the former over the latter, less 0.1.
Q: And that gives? 0.87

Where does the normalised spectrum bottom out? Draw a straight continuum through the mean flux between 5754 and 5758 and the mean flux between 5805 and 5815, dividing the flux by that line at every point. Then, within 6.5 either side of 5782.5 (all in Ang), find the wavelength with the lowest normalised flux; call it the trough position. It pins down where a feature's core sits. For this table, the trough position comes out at 5784.78 Ang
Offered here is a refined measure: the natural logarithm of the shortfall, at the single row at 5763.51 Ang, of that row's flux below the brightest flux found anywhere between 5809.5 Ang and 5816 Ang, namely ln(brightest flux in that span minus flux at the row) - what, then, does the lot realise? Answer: 0.6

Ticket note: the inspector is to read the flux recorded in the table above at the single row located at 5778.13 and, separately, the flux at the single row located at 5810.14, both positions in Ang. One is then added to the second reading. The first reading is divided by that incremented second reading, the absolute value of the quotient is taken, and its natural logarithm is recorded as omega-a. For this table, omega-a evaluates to -0.024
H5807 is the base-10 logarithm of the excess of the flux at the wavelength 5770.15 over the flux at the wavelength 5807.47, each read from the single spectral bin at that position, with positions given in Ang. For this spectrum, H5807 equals -0.70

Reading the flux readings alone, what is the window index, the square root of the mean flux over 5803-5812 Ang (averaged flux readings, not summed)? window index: 3.40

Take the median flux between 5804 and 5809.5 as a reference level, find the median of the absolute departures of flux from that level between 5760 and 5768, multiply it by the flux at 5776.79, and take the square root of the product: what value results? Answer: 1.1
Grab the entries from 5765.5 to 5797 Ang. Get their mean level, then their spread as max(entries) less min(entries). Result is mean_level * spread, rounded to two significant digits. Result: 38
